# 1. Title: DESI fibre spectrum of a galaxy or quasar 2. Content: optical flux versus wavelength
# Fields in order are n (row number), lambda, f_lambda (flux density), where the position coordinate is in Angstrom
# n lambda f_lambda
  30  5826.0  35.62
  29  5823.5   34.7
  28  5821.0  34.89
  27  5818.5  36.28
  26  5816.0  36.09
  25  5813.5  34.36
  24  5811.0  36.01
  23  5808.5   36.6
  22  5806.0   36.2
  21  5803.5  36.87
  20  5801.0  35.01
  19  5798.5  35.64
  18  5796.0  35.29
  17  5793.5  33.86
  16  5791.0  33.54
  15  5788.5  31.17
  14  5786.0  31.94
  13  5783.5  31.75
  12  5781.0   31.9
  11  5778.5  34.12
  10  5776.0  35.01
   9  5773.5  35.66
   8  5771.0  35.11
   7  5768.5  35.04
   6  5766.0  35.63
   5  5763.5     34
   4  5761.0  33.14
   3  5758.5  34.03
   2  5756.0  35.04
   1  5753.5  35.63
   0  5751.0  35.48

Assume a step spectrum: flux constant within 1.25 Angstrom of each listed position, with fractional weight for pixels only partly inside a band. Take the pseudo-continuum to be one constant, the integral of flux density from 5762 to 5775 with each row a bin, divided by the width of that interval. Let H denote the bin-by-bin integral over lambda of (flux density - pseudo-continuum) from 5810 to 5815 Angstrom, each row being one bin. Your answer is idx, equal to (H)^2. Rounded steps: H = 0.7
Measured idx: 0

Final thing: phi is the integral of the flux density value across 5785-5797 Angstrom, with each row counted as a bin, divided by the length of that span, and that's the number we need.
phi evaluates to 33.1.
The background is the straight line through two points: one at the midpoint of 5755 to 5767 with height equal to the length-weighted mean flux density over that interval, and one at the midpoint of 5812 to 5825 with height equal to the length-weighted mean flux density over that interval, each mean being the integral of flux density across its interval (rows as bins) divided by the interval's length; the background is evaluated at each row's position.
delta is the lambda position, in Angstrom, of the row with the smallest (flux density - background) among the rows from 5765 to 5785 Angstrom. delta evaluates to 5783.5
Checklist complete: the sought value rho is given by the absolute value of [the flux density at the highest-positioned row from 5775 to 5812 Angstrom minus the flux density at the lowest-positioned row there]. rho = 1.00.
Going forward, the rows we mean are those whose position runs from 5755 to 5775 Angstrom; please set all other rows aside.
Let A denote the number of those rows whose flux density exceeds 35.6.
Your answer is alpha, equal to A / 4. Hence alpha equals 0.5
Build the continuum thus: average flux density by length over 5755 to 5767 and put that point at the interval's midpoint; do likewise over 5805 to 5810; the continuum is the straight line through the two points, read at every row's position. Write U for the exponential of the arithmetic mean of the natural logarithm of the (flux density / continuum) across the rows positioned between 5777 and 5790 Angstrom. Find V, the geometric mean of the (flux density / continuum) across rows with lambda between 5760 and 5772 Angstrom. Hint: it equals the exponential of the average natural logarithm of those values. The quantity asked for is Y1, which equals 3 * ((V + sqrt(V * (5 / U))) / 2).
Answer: 5.0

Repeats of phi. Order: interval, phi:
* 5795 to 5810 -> 35.9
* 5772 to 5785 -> 33.7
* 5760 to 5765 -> 33.7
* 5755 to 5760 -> 34.4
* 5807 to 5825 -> 35.6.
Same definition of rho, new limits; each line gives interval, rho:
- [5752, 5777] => 0.62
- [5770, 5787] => 3.17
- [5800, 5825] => 0.31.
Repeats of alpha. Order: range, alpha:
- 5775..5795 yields 0.0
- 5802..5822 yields 1.5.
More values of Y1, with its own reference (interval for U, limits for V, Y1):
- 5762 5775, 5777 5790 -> 4.5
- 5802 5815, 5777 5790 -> 4.6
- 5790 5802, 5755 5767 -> 4.9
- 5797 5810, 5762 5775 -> 4.9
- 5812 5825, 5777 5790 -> 4.6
